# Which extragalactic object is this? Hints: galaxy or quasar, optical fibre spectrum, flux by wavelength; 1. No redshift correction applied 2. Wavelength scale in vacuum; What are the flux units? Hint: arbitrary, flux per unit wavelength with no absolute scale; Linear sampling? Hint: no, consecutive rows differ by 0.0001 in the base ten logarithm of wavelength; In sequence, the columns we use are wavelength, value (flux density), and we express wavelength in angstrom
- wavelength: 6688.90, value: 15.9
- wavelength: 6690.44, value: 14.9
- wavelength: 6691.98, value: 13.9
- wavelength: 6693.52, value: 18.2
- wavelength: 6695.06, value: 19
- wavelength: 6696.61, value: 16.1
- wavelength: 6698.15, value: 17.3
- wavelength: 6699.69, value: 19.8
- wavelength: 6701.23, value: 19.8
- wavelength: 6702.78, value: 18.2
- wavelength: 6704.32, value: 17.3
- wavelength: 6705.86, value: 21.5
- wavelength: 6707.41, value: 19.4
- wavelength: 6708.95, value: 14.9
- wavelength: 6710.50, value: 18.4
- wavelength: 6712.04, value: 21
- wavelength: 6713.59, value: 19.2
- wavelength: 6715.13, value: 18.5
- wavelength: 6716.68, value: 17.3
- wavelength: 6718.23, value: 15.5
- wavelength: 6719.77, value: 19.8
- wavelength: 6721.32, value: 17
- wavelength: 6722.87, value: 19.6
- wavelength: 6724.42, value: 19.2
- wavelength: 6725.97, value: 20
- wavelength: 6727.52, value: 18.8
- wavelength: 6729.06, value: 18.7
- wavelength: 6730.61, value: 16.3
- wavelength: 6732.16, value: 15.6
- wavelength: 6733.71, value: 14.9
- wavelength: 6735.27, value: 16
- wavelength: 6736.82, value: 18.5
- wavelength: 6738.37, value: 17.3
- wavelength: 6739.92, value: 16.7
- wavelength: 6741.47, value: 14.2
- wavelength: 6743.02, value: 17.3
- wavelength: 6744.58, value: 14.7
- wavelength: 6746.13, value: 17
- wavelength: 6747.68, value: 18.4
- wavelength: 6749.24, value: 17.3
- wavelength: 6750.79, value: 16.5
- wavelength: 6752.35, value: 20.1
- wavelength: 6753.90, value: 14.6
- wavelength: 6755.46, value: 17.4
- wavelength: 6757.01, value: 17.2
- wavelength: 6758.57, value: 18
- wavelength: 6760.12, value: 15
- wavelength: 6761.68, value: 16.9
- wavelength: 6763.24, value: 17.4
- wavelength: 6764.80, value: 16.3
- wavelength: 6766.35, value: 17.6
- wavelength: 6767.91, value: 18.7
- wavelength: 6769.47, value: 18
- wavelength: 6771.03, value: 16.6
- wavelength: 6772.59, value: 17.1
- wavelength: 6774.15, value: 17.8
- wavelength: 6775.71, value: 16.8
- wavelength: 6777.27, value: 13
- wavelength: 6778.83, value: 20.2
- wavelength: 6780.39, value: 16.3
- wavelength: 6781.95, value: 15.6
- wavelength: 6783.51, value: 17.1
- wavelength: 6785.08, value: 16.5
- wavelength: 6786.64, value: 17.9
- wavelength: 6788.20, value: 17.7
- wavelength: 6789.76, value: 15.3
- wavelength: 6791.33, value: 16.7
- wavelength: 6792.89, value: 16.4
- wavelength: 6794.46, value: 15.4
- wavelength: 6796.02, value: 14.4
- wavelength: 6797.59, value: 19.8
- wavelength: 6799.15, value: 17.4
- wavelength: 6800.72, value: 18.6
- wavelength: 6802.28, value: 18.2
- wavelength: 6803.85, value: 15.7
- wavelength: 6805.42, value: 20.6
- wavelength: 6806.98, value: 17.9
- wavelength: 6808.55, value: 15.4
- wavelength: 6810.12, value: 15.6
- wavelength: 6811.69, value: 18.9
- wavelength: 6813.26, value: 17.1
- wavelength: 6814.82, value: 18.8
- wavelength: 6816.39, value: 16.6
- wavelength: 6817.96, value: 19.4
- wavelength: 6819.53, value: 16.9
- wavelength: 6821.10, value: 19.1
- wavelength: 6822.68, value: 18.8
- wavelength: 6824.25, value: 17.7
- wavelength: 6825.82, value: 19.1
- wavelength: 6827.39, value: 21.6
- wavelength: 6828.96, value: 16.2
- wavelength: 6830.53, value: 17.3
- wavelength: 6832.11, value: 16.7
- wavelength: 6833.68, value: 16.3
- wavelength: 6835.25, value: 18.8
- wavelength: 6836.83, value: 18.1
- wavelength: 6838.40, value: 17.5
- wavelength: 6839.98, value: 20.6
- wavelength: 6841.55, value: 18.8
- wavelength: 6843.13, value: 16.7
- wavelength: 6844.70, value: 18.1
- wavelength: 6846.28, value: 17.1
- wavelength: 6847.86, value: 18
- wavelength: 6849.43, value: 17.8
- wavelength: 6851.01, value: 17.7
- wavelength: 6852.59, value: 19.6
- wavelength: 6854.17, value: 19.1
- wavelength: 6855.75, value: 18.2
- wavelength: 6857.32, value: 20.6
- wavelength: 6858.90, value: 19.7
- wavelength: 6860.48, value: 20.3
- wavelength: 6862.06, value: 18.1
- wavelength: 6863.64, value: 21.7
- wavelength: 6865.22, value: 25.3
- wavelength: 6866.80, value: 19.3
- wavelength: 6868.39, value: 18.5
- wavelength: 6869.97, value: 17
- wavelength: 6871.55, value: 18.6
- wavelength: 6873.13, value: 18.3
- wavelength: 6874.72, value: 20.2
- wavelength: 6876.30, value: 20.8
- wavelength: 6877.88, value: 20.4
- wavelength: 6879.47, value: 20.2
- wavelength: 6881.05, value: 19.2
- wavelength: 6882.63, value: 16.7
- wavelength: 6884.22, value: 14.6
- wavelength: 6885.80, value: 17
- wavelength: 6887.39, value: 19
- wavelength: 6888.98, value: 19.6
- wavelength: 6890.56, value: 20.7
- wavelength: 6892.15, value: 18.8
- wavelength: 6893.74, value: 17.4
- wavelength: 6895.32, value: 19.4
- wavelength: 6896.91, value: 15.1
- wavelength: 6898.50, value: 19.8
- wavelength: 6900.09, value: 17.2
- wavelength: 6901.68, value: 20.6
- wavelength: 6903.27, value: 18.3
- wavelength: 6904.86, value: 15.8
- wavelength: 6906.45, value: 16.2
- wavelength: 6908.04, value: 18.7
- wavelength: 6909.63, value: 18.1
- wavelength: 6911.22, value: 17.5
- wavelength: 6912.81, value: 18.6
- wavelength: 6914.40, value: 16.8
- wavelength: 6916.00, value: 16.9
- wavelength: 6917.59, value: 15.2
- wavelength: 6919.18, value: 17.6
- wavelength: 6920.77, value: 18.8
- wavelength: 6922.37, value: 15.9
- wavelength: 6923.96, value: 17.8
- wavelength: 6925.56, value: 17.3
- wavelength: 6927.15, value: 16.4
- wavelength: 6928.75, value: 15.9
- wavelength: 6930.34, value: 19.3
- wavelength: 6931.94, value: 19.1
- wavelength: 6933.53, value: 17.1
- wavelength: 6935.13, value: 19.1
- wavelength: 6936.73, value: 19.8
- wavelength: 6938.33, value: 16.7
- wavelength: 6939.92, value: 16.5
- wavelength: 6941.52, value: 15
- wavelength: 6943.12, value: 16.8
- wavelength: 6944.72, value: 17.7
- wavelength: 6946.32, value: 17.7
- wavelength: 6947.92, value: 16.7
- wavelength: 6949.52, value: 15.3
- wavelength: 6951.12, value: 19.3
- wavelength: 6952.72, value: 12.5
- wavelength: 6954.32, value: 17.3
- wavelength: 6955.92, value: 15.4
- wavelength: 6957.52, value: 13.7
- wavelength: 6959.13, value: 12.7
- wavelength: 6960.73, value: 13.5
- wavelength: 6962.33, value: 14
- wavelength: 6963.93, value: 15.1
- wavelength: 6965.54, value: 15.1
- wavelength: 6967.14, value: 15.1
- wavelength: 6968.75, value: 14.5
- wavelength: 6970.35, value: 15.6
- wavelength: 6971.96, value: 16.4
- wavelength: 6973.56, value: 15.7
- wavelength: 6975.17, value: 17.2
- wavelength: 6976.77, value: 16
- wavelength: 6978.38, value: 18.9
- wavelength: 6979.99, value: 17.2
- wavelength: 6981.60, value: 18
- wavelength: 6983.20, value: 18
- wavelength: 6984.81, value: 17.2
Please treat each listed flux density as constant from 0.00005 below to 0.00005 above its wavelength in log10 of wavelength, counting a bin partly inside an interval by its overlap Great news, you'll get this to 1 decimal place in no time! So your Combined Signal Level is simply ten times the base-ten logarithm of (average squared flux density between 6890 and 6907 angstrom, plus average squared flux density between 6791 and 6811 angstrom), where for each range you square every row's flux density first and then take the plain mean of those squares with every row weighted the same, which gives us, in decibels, 28.0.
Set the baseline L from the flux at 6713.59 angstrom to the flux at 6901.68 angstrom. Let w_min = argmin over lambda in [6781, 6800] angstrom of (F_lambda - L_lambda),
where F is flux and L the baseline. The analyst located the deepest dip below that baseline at 6796.02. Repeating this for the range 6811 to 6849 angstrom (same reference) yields 6828.96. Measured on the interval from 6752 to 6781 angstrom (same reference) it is 6777.27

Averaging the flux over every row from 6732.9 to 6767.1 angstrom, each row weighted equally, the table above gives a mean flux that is 16.8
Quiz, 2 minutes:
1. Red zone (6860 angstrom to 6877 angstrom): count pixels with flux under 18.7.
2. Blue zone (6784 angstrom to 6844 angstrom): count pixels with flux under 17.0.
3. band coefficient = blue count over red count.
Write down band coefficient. 3.0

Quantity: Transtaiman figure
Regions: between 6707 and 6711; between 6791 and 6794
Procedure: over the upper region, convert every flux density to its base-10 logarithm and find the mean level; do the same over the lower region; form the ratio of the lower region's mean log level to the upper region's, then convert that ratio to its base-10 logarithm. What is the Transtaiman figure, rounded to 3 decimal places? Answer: 0.008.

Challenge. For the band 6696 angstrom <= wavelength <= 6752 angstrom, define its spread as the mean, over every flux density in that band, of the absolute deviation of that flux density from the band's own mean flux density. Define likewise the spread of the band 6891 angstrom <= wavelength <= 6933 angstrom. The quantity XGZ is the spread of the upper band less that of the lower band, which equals -0.3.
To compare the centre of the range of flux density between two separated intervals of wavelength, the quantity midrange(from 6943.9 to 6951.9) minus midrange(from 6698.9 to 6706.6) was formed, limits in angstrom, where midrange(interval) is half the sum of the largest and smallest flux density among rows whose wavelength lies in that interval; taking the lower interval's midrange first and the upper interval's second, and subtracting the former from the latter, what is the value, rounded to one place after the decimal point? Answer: -2.1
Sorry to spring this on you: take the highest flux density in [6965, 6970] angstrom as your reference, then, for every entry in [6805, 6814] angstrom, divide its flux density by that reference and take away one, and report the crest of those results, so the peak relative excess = 0.36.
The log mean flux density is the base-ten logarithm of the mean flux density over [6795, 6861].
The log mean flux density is 1.26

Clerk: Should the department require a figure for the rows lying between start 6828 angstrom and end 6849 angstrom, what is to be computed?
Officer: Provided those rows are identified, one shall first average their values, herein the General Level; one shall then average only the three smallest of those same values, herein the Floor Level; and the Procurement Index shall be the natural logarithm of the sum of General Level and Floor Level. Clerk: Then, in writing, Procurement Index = 3.53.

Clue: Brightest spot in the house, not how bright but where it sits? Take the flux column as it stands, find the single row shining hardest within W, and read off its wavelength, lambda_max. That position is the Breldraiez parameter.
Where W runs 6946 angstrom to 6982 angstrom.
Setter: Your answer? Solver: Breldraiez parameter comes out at 6951.12 angstrom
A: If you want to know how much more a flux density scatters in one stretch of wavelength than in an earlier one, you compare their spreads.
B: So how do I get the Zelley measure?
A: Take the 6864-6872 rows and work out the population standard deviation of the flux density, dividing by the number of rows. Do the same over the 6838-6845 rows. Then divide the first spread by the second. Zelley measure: 2.2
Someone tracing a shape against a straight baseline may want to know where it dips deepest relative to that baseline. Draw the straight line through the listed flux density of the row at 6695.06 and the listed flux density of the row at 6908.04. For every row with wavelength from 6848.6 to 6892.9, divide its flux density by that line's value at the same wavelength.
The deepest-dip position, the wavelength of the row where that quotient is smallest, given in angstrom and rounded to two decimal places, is 6884.22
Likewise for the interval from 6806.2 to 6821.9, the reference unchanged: 6808.55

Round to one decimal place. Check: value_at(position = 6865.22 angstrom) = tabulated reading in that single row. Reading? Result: 25.3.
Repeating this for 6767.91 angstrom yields 18.7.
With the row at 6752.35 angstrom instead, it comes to 20.1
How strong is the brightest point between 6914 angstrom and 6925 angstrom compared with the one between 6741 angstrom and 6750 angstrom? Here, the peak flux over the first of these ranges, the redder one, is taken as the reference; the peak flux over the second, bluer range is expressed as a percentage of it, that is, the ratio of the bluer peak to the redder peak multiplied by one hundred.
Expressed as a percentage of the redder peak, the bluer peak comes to 98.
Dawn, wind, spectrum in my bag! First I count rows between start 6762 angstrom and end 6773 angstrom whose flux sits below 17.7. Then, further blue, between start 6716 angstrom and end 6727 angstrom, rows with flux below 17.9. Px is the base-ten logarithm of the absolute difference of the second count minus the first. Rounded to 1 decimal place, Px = 0.3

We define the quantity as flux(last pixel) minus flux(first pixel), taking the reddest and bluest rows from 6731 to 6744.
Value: 1.7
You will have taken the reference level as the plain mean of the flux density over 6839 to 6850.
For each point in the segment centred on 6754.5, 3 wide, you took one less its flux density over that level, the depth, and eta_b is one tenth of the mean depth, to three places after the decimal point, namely 0.012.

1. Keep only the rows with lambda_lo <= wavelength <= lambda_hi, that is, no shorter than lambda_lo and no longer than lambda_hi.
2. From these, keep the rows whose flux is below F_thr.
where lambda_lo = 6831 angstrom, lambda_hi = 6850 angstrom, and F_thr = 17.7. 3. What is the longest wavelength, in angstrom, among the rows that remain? 6846.28 angstrom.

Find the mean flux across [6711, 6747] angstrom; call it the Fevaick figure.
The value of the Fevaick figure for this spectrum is 17.5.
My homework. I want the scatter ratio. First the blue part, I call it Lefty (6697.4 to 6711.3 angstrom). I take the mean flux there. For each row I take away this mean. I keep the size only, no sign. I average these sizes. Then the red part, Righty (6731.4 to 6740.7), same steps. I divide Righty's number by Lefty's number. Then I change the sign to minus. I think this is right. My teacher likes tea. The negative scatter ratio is -0.70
